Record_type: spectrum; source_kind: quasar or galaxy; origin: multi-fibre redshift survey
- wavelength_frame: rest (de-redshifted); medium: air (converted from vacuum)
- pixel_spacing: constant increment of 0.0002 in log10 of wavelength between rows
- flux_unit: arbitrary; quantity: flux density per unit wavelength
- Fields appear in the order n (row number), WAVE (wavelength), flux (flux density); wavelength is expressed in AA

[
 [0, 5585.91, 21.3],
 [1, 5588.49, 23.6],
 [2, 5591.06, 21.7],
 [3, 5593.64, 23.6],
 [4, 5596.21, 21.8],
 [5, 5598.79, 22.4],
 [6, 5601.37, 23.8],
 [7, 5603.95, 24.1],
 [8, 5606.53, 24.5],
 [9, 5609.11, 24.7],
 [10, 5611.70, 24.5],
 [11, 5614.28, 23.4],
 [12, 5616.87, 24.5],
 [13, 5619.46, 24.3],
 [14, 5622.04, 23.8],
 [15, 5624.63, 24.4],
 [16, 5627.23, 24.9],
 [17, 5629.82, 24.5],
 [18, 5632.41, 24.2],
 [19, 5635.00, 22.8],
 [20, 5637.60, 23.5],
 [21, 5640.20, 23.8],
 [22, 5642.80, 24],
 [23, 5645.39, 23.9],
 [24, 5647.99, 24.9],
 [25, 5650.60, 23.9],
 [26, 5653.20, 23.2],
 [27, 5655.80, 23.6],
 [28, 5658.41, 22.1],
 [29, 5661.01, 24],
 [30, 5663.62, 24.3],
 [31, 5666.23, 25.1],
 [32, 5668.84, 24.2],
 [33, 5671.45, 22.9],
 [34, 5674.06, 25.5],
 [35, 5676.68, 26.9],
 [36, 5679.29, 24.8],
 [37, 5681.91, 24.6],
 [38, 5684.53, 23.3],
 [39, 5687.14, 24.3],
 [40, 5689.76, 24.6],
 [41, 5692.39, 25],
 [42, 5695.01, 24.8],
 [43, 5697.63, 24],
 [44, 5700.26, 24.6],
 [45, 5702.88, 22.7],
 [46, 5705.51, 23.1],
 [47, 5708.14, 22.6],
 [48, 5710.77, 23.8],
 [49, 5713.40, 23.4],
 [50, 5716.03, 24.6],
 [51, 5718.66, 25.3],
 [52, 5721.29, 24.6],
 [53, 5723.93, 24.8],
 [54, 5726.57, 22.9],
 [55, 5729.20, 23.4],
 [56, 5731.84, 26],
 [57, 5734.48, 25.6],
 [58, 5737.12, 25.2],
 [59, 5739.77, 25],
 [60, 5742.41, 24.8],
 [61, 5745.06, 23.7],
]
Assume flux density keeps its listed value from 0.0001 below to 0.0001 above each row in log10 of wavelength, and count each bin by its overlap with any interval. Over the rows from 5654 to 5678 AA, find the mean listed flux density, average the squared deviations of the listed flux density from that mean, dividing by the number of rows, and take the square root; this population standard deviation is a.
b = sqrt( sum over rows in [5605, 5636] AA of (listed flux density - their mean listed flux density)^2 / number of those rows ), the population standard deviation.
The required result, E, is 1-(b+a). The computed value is -0.91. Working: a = 1.34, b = 0.57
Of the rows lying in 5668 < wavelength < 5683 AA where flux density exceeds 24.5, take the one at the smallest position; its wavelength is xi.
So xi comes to 5674.06 AA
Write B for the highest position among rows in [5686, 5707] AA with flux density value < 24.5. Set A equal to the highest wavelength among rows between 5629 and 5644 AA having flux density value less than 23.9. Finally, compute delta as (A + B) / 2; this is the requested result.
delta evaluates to 5672.9 AA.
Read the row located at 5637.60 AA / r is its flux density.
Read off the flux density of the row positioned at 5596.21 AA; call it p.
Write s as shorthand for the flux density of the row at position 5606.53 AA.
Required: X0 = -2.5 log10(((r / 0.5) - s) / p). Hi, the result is -0.034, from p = 21.8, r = 23.5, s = 24.5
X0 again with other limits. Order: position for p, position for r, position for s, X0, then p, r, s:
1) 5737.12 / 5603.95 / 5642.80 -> 0.044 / 25.2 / 24.1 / 24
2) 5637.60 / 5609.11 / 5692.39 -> -0.041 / 23.5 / 24.7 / 25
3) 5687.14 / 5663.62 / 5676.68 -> 0.123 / 24.3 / 24.3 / 26.9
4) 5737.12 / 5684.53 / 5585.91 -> -0.004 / 25.2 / 23.3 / 21.3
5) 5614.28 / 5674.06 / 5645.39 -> -0.159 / 23.4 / 25.5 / 23.9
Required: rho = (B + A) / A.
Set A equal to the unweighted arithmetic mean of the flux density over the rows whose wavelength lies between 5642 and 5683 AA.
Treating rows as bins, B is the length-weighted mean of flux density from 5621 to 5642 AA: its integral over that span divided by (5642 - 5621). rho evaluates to 1.99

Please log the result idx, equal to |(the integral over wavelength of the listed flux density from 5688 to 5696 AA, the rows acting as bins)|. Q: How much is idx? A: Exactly 198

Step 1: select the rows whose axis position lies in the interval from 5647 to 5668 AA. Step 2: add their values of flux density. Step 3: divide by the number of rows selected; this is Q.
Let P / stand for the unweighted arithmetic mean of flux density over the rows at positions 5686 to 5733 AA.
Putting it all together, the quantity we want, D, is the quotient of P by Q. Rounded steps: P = 24.1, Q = 23.9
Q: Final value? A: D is 1.01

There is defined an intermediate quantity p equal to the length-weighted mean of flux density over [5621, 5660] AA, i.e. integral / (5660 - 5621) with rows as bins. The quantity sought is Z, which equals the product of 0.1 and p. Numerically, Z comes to 2.383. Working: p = 23.8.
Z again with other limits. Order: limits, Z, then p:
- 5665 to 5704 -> 2.449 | 24.5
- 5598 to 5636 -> 2.409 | 24.1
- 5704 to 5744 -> 2.433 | 24.3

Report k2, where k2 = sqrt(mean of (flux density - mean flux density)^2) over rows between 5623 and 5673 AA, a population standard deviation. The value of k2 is 0.75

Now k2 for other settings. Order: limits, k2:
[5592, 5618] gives 0.92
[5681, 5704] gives 0.71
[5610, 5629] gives 0.46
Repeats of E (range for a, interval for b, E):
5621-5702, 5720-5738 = -0.93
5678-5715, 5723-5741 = -0.85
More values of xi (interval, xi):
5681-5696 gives 5681.91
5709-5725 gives 5716.03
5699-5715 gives 5700.26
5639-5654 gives 5647.99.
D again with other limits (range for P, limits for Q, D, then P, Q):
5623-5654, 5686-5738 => 0.99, 24.0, 24.3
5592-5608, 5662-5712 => 0.96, 23.4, 24.3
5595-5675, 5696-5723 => 1.00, 23.9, 23.9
